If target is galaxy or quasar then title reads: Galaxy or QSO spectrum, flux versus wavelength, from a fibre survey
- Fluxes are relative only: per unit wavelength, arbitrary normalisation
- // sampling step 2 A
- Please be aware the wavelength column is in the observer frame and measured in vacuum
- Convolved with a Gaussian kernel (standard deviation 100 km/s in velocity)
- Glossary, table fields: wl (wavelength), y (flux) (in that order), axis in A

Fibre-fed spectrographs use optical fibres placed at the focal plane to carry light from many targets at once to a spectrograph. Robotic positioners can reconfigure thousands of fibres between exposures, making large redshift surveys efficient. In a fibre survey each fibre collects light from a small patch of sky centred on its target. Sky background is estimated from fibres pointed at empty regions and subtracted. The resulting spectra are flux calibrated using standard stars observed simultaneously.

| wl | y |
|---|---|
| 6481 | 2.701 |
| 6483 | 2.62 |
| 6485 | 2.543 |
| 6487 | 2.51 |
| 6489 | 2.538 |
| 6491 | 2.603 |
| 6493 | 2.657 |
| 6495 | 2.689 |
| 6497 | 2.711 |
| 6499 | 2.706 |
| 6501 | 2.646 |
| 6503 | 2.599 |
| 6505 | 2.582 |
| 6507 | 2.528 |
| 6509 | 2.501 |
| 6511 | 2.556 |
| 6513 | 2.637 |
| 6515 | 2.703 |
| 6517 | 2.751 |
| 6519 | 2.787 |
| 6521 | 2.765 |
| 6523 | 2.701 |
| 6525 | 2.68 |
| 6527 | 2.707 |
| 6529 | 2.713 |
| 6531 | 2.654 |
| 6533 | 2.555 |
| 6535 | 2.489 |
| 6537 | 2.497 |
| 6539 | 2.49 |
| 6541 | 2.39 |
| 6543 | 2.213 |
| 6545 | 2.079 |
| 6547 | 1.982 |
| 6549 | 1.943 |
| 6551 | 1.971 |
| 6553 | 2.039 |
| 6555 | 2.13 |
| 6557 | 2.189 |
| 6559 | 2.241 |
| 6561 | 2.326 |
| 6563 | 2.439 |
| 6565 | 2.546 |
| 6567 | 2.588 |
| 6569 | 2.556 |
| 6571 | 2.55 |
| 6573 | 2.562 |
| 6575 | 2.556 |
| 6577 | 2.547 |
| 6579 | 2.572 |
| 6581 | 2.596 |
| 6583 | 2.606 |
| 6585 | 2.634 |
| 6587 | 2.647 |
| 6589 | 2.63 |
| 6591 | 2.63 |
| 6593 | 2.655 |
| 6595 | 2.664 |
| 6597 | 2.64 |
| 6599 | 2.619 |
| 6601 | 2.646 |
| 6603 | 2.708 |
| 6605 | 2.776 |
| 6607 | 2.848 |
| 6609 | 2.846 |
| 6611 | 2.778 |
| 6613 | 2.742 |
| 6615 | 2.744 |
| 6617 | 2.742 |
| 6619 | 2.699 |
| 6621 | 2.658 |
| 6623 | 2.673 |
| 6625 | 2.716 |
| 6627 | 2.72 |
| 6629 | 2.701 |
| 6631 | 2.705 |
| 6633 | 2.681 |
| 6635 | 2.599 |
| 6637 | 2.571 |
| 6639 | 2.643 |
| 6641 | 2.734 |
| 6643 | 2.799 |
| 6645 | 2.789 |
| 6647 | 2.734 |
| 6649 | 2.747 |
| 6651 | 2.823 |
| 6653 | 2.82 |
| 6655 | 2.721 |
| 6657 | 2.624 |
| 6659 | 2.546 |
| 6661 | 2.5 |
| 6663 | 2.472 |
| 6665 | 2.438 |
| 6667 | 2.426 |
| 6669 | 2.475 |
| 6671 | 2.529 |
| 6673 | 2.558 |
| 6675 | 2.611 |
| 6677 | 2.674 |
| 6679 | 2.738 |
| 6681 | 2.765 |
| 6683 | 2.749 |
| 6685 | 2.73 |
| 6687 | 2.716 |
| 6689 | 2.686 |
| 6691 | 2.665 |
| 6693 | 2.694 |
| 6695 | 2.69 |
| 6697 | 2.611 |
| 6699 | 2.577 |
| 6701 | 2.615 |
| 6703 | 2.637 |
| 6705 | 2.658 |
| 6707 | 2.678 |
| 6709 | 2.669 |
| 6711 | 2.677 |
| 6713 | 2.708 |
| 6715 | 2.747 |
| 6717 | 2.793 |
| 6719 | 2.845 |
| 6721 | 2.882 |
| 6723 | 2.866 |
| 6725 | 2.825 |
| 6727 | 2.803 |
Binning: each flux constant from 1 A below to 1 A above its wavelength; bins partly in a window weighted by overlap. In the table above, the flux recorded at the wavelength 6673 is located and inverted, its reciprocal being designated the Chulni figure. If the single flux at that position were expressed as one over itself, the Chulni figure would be 0.39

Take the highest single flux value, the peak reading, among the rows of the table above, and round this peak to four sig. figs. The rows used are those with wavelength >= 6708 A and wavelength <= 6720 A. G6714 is 2.845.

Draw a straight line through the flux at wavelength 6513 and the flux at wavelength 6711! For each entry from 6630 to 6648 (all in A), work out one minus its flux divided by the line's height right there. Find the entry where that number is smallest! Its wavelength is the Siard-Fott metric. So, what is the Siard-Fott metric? 6643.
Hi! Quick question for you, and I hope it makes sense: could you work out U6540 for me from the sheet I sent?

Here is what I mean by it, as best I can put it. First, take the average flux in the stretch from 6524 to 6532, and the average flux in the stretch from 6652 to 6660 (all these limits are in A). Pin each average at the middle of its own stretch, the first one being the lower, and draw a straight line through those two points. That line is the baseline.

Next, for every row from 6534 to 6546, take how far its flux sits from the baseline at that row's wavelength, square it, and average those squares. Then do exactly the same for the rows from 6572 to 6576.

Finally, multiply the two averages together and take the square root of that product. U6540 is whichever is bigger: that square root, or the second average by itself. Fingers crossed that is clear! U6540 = 0.046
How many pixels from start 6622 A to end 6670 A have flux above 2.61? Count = 16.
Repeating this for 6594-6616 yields 11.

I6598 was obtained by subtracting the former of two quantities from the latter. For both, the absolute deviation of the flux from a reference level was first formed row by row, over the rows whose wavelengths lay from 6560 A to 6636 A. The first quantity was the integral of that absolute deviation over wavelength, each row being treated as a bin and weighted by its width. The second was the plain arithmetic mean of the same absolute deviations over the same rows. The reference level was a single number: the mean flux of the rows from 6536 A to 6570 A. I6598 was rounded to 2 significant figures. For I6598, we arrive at -28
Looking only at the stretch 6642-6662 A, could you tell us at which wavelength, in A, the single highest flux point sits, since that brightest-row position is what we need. 6651 A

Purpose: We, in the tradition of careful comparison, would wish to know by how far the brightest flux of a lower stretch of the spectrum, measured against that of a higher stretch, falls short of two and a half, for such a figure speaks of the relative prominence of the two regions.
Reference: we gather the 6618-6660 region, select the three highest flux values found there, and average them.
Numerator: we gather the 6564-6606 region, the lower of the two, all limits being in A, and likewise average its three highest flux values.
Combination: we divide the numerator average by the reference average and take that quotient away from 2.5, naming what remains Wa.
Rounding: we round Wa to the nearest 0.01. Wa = 1.53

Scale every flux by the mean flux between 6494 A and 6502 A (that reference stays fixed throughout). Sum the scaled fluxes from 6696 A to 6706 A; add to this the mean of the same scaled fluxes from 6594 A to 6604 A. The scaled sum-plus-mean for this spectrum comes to 5.86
